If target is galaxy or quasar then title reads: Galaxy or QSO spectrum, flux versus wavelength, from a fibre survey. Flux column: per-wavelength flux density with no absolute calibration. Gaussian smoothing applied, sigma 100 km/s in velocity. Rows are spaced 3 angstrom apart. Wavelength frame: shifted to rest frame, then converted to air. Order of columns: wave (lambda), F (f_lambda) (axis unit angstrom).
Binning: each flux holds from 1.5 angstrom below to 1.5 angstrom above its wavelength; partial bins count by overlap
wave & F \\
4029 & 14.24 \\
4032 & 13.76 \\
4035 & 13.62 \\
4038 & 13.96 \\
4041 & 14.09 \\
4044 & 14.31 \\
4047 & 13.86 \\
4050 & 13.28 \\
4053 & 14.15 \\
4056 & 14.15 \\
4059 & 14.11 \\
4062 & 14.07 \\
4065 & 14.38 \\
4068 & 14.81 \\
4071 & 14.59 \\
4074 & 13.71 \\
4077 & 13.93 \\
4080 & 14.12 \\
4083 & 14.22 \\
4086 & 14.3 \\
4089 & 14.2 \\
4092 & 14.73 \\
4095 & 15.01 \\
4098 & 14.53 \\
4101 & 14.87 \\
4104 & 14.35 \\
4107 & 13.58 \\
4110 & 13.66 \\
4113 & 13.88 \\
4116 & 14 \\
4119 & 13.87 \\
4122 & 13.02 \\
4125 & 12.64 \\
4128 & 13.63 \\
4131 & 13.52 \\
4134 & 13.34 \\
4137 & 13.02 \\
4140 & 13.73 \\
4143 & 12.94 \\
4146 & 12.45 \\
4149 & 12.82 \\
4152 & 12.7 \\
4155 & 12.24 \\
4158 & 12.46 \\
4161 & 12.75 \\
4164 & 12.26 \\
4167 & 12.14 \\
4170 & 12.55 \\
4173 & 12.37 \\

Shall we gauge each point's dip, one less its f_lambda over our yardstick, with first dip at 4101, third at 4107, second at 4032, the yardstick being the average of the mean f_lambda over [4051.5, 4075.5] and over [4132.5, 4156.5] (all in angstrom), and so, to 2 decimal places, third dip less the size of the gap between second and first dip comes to -0.08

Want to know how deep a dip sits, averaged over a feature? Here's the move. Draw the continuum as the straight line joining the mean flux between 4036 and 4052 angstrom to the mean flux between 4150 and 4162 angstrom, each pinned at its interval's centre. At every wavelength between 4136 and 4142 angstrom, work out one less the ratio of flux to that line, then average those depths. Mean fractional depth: -0.049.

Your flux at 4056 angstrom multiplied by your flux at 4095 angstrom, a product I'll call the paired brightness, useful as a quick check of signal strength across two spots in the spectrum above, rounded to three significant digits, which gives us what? 212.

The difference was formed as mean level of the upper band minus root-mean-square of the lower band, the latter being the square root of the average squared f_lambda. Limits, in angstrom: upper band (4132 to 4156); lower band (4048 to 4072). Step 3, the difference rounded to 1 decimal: -1.3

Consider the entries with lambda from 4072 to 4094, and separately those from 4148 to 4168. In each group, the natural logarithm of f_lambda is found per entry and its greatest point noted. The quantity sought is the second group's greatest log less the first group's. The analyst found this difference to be -0.14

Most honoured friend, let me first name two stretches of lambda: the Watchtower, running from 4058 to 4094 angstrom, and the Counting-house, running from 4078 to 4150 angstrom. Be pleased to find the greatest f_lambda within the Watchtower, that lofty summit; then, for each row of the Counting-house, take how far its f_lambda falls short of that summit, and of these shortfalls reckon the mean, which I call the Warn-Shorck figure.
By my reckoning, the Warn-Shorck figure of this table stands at 1.0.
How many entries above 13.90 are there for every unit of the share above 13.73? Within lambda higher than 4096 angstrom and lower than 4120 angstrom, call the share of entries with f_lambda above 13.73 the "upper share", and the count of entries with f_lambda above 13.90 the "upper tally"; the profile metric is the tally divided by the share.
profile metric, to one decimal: 5.3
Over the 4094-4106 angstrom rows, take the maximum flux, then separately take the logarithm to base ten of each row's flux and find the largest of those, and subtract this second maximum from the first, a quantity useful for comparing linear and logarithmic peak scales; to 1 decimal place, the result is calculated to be 13.8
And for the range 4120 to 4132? 12.5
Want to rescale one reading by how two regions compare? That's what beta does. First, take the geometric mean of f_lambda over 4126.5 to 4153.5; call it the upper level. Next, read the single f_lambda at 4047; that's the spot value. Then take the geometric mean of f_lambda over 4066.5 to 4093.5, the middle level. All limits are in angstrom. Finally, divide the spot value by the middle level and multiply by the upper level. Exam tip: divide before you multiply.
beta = 12.7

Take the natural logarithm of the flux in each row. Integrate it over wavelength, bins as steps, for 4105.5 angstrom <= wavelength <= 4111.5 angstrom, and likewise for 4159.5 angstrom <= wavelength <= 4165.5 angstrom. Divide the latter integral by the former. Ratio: 0.97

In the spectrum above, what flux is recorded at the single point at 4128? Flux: 13.63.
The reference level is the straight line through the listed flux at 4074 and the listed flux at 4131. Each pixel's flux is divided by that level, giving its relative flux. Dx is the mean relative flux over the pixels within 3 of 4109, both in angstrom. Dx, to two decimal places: 1.00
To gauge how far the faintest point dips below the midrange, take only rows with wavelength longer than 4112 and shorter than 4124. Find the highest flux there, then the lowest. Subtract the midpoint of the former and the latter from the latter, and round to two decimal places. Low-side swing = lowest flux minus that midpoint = -0.49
